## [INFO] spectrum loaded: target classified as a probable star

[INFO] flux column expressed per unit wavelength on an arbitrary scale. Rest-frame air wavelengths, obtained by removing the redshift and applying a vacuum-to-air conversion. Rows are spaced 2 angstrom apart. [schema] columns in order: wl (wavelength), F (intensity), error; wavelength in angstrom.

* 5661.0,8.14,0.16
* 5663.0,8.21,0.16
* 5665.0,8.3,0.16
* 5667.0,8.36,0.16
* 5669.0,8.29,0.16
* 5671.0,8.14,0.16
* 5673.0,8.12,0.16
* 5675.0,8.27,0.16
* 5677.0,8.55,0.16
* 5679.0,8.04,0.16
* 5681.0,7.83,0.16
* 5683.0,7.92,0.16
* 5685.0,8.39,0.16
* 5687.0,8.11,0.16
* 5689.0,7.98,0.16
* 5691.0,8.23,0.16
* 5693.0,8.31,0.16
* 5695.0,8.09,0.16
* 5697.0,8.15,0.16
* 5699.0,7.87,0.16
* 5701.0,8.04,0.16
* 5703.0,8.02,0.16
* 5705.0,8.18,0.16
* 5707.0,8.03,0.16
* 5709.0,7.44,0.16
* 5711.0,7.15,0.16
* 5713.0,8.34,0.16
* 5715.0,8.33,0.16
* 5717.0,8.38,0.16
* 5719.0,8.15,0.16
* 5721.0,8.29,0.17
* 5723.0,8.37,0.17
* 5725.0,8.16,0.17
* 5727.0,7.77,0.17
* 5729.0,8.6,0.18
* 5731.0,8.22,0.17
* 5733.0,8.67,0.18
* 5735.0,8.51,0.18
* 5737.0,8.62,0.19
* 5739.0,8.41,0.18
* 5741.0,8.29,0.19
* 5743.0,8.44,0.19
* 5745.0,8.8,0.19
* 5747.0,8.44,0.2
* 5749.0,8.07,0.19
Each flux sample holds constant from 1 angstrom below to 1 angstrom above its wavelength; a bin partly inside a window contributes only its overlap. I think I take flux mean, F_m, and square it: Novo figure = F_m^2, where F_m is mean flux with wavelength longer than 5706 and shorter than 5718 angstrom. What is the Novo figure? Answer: 63.1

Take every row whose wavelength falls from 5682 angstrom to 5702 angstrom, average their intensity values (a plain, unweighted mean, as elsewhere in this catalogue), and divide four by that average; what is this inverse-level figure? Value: 0.493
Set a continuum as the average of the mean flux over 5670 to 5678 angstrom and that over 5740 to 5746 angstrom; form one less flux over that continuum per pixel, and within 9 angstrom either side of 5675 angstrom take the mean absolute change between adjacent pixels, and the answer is 0.022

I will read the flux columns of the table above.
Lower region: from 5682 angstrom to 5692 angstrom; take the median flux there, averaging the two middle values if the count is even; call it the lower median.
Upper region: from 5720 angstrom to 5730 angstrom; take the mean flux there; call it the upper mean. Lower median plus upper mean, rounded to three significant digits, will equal 16.3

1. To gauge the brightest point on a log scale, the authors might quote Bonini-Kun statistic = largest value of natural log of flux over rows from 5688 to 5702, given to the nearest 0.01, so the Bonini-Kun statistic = 2.12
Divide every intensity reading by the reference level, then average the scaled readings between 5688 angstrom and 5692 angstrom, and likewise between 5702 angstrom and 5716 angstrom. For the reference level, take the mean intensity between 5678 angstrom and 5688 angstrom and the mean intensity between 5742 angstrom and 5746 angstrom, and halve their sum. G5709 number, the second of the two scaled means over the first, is 0.98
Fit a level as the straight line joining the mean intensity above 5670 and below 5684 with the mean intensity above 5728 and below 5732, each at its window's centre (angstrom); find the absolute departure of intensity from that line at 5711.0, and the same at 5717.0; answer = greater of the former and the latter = 1.2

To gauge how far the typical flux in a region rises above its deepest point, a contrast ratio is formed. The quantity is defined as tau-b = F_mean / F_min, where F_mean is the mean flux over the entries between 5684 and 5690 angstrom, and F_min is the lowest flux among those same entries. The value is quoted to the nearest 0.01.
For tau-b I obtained 1.02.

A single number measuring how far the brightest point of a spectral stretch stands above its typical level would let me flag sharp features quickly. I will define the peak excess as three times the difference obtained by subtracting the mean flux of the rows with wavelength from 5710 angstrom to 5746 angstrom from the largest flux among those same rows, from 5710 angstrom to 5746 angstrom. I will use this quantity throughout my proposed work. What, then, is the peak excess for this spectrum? 1.48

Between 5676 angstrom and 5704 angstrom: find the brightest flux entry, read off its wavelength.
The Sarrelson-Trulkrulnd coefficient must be 5677.0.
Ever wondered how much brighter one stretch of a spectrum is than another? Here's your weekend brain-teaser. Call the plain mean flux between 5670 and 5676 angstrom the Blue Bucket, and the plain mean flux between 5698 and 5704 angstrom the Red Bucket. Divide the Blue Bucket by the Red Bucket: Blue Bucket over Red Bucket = 1.03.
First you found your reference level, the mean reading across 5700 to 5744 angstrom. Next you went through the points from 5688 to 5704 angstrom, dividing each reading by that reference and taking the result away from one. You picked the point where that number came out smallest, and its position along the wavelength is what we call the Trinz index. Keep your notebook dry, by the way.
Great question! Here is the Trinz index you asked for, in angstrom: 5693.0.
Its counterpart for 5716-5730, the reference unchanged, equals 5729.0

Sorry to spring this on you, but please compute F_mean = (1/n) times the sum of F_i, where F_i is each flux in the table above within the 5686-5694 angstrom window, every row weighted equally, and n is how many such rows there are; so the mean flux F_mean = 8.16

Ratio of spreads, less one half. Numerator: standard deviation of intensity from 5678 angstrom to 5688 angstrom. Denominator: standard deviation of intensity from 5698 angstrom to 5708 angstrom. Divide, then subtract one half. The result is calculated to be 1.5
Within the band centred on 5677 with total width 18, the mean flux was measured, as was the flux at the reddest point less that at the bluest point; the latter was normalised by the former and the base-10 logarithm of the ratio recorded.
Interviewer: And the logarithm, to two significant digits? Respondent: -1.9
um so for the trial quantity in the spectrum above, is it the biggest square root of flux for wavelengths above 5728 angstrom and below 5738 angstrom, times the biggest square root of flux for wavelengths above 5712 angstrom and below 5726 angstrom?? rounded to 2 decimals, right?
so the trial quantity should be 8.52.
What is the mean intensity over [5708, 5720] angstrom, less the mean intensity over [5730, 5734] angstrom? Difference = -0.48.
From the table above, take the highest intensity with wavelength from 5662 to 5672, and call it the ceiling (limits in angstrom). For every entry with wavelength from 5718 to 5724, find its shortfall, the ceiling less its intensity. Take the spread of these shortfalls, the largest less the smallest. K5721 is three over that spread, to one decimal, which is 13.6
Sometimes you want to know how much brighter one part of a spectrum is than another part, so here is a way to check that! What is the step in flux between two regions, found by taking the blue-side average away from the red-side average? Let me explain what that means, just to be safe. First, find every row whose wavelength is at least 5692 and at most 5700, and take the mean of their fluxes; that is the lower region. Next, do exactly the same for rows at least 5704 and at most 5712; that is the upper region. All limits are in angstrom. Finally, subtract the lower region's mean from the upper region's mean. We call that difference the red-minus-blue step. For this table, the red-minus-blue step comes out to -0.4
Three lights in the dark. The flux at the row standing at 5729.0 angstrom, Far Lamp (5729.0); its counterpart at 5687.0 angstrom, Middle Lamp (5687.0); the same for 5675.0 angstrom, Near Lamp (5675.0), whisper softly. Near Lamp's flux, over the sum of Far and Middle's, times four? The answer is 1.98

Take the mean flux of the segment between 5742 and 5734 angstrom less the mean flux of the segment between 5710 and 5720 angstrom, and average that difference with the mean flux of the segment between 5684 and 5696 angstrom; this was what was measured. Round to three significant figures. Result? 4.29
